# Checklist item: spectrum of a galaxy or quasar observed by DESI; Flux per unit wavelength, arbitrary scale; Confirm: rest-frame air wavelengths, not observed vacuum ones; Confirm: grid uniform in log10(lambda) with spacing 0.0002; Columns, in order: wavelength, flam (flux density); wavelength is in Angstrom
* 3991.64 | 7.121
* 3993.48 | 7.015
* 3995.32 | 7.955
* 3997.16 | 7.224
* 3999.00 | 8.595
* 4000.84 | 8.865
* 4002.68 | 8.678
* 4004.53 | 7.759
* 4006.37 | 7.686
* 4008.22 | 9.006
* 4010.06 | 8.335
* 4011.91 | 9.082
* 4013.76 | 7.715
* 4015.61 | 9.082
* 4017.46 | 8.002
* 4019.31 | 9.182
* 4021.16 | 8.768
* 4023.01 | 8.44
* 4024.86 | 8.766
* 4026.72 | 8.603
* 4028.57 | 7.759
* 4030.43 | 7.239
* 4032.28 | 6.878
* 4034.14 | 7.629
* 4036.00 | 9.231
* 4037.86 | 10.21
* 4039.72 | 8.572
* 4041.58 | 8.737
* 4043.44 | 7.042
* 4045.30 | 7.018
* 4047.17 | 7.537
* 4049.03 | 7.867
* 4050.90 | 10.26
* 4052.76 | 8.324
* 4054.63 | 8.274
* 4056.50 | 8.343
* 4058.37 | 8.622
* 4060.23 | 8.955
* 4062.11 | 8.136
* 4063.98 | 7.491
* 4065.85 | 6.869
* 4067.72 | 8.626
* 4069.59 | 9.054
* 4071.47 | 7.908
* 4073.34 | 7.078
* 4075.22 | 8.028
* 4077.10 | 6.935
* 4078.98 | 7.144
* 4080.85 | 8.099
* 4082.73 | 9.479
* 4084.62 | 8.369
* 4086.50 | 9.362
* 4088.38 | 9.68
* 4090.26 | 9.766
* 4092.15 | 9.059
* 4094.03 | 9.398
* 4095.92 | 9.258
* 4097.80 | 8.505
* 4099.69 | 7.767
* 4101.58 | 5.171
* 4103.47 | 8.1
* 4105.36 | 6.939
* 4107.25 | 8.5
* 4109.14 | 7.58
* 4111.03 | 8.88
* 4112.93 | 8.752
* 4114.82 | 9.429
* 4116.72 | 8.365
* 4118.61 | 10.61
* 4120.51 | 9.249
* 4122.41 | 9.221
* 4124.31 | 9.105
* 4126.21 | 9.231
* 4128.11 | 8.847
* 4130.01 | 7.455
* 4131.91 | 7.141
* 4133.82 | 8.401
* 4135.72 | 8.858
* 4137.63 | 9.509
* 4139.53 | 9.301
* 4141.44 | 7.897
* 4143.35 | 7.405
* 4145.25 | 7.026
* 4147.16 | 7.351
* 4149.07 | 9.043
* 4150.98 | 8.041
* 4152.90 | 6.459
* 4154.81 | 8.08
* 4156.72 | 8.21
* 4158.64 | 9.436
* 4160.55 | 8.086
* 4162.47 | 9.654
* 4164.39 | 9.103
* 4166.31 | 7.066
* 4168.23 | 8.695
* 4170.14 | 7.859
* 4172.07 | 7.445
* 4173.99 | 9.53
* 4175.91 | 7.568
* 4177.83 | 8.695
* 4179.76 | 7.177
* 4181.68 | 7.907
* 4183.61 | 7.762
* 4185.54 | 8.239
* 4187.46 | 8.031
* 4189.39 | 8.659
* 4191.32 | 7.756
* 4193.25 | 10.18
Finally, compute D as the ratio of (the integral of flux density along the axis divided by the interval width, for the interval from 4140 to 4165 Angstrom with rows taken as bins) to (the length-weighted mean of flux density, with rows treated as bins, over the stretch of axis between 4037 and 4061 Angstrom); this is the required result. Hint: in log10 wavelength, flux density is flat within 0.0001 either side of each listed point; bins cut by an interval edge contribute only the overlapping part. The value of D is 0.97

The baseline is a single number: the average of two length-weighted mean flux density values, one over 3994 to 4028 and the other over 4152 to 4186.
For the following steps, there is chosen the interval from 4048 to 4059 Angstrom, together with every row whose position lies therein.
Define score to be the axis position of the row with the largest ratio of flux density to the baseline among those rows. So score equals 4050.90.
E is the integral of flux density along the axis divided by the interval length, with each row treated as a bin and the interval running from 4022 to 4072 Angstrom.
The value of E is 8.2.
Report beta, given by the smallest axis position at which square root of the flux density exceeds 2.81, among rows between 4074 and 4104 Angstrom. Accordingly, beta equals 4075.22 Angstrom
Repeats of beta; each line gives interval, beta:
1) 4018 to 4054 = 4019.31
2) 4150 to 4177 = 4150.98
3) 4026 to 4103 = 4026.72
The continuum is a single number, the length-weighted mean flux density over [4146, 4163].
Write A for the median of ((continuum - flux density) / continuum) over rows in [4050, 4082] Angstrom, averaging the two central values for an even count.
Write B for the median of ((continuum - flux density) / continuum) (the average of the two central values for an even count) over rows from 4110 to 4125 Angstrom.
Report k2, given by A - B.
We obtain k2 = 0.13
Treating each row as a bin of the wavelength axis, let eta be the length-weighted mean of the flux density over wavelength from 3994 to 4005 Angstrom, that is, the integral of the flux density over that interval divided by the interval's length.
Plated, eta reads 8.15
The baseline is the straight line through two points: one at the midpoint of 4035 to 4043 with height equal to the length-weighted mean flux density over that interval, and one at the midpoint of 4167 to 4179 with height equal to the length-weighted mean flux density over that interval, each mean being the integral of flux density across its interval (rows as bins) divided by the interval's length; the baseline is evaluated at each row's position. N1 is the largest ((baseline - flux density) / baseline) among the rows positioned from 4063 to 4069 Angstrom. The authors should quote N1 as 0.227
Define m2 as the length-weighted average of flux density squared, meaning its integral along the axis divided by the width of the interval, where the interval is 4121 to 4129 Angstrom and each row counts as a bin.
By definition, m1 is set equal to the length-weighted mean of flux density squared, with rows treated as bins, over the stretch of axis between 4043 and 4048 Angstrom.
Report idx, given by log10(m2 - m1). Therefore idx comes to 1.49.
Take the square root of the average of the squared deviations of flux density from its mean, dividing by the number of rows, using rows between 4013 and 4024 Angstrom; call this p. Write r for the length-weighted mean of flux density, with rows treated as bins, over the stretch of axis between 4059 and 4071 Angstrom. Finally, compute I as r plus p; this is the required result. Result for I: 8.73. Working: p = 0.54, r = 8.2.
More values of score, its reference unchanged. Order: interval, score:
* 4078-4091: 4090.26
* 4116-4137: 4118.61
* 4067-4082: 4069.59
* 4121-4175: 4162.47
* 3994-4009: 4008.22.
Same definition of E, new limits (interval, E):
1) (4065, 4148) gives 8.4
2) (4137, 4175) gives 8.2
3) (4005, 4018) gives 8.4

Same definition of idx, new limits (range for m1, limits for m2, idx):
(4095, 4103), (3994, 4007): 0.63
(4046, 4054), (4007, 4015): -0.25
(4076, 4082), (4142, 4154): 0.19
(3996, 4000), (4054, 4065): 0.75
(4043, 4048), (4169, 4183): 1.12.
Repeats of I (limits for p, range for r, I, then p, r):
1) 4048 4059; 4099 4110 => 8.10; 0.77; 7.3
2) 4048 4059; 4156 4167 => 9.40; 0.77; 8.6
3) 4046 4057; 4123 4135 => 9.27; 0.87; 8.4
